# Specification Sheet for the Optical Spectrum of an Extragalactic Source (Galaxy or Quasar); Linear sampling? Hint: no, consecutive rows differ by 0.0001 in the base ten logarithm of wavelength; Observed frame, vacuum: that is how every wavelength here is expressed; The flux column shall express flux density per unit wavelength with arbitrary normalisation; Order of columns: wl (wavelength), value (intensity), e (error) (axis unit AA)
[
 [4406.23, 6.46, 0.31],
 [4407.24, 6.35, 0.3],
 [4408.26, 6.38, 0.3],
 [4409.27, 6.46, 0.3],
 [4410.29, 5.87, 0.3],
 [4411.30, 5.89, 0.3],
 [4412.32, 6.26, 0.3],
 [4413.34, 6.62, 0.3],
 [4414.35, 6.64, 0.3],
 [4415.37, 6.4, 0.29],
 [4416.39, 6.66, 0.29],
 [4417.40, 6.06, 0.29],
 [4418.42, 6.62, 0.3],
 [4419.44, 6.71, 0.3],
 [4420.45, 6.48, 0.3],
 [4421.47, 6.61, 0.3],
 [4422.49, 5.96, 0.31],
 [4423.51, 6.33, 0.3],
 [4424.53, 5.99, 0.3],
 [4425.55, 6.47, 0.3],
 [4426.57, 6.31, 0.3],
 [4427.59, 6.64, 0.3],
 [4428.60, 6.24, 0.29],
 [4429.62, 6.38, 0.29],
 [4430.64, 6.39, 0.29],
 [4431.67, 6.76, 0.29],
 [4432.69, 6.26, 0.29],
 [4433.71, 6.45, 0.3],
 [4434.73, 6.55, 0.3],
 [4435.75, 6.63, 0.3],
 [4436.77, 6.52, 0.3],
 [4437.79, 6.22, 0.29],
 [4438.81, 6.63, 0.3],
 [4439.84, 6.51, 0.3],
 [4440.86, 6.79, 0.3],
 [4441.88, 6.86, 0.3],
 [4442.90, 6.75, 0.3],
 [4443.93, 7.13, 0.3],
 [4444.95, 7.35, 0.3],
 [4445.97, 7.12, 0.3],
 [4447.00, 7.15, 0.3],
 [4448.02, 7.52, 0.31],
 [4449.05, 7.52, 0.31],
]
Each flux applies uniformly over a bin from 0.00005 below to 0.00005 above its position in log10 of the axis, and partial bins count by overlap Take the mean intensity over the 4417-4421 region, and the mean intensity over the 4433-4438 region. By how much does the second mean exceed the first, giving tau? 0.0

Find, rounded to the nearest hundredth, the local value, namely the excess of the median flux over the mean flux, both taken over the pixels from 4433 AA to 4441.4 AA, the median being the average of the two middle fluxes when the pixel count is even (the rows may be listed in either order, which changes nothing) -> 0.00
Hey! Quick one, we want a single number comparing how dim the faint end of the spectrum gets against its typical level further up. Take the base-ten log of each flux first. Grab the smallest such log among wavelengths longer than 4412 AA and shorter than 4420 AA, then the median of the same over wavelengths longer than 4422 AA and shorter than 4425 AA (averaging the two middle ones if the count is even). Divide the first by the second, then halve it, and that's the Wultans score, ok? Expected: 0.503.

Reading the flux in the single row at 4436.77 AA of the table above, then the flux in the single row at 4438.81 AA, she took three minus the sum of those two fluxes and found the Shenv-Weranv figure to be -10.15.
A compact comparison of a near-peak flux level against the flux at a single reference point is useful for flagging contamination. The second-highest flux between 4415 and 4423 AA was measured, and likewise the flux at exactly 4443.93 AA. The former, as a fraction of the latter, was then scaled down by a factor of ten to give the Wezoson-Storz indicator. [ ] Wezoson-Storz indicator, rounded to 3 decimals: 0.093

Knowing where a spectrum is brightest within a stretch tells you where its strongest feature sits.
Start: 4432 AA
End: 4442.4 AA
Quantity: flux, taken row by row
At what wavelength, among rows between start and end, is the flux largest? 4441.88 AA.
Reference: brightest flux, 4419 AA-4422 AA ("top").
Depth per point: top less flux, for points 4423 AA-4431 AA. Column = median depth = 0.4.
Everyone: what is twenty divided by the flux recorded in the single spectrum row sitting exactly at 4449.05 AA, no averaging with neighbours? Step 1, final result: 2.7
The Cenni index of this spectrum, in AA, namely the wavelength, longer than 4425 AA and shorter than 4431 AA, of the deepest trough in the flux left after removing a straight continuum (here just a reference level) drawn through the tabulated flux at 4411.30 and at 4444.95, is 4428.60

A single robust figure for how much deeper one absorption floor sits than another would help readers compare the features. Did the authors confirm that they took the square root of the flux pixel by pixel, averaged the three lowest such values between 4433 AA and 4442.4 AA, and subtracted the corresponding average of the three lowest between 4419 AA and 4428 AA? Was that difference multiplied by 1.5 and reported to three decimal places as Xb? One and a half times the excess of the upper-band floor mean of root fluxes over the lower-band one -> 0.092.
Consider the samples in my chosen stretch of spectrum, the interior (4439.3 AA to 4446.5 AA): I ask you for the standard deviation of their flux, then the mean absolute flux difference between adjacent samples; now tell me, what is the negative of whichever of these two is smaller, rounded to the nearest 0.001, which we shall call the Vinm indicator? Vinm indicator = -0.215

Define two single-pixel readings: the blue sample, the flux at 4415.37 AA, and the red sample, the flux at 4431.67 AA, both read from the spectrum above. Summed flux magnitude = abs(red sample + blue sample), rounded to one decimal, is 13.2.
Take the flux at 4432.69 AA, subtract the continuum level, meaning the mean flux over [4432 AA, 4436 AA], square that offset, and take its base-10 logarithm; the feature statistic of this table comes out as -1.3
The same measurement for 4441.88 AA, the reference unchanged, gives -0.8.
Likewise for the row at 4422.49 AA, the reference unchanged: -0.6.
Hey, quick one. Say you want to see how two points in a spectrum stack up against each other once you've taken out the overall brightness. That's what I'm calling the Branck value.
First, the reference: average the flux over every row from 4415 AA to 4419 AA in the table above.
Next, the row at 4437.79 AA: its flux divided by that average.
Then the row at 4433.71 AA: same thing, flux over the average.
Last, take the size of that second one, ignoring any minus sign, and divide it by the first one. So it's 1.04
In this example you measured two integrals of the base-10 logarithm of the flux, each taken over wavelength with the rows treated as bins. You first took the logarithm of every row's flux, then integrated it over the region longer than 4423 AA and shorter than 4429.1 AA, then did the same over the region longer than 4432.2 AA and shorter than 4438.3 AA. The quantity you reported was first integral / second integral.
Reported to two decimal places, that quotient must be 0.99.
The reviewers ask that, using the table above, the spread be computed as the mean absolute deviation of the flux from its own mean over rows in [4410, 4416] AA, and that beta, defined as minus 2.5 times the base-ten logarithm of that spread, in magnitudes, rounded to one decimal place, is 1.4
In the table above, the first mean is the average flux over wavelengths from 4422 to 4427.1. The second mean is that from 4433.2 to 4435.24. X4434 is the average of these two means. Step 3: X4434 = 6.4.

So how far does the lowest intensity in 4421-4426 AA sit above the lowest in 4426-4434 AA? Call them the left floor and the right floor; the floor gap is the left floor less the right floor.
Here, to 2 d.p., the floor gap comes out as -0.28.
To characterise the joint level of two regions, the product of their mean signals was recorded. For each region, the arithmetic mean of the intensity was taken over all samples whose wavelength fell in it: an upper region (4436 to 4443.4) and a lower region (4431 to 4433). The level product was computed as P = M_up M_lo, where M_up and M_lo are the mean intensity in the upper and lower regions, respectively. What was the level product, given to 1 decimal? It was 43.0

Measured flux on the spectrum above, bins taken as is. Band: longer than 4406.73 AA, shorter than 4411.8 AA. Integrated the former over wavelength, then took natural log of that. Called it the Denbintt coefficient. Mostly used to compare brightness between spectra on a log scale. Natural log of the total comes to 3.45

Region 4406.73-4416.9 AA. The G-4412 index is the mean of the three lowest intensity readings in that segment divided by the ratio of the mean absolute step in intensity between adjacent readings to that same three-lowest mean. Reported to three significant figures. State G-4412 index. 165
